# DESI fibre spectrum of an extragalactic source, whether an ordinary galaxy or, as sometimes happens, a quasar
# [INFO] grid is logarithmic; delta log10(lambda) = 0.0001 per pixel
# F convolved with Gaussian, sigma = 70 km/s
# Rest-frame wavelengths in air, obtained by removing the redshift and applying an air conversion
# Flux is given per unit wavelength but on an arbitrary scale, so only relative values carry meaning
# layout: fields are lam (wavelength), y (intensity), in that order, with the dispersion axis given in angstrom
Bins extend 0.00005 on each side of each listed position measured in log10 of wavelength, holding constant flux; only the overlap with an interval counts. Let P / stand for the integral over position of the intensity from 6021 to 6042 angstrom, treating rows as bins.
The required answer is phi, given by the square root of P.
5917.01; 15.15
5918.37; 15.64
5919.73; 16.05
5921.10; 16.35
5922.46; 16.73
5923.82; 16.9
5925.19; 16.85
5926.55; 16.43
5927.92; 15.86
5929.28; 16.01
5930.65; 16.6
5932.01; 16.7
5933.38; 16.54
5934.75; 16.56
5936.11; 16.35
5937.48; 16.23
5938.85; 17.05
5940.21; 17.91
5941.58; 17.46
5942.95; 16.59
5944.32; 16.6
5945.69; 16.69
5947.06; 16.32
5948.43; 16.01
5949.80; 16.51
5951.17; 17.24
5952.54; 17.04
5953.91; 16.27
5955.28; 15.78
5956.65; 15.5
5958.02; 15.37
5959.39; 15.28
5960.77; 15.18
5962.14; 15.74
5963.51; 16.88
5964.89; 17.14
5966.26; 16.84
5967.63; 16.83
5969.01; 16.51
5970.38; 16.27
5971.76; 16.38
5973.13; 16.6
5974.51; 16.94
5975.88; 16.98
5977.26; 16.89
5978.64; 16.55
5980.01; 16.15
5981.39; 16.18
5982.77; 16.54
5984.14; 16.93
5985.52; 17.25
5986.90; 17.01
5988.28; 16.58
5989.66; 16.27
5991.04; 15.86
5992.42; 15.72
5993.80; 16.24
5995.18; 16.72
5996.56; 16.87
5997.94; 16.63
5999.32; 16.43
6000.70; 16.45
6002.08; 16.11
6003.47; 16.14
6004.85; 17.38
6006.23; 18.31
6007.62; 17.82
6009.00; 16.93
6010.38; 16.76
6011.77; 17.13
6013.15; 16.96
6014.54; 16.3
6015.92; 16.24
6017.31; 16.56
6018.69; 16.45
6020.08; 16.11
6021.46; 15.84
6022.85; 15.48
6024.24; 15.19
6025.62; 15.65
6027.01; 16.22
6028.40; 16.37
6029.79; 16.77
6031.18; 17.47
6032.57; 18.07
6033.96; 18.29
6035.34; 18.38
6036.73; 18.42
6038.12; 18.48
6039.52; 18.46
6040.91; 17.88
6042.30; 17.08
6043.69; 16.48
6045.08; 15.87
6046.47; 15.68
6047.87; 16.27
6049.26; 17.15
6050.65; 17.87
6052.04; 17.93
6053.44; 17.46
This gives 19.0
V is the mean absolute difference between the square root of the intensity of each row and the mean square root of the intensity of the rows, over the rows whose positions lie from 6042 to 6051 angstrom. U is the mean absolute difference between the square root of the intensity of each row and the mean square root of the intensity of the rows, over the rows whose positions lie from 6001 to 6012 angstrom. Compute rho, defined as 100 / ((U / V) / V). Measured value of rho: 8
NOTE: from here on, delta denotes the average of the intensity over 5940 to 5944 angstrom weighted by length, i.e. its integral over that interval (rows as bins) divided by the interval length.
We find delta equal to 17.2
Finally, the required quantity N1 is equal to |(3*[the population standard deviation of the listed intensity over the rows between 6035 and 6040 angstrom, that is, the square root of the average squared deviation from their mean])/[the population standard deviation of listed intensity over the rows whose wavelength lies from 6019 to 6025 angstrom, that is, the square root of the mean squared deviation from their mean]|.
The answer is 0.3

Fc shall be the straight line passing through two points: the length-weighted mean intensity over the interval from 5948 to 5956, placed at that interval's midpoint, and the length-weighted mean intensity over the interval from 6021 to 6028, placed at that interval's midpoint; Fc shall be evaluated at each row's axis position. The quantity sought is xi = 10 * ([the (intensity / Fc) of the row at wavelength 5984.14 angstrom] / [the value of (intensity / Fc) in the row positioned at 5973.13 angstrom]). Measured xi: 10.3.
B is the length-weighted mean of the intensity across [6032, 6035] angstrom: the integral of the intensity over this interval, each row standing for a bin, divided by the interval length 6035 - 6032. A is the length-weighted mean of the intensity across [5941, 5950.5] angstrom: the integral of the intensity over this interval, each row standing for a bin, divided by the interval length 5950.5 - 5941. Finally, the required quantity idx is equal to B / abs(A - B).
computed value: 11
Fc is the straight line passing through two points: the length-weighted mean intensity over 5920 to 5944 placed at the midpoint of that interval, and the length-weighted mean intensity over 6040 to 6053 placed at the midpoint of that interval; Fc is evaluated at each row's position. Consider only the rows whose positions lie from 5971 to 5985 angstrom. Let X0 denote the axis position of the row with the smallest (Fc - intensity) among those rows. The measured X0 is 5975.88 angstrom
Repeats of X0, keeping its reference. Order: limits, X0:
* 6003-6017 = 6006.23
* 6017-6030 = 6029.79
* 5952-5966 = 5964.89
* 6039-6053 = 6039.52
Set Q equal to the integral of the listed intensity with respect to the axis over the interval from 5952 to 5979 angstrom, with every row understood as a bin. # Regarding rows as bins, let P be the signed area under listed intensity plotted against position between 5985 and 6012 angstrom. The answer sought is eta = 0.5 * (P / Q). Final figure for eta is 0.511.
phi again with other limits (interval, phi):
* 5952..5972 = 18.0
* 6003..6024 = 18.7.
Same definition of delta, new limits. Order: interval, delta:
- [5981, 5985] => 16.6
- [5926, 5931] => 16.2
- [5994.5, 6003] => 16.5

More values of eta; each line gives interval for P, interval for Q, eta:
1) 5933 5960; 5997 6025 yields 0.479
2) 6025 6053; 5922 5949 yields 0.538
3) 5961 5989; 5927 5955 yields 0.501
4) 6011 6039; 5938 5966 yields 0.512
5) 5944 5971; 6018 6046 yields 0.464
